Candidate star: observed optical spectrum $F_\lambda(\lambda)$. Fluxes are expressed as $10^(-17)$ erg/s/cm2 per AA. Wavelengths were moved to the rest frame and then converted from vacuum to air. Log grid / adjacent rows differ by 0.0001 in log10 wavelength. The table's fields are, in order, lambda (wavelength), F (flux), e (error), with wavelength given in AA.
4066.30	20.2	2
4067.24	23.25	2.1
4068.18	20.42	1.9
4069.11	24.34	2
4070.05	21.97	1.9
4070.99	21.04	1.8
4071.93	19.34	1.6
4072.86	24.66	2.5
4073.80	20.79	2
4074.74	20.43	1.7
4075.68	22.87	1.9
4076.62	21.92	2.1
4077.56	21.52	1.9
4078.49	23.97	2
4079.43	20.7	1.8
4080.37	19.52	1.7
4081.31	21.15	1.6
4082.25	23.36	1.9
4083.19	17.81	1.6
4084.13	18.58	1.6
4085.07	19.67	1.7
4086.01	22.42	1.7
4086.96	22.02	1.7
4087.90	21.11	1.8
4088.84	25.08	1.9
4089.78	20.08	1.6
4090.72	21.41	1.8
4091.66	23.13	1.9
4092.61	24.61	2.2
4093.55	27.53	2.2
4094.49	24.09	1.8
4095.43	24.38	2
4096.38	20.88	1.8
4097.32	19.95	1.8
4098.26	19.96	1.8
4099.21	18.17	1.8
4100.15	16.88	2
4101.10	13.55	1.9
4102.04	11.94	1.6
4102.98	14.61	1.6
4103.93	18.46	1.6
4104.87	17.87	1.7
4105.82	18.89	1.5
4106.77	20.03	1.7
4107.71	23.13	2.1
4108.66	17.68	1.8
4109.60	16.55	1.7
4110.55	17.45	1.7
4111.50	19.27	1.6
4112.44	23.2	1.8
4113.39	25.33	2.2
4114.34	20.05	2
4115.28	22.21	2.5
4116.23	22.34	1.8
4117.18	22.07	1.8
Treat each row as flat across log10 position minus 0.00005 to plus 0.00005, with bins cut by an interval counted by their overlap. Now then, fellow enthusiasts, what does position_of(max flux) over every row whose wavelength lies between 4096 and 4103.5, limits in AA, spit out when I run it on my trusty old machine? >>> 4096.38 AA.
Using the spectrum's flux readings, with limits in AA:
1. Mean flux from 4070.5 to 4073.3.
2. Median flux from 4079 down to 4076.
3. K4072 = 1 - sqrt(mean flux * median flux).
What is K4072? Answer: -20.8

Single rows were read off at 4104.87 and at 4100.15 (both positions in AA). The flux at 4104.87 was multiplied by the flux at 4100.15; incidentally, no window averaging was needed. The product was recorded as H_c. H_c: 302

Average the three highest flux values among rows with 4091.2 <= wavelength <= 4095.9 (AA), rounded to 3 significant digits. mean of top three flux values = 25.5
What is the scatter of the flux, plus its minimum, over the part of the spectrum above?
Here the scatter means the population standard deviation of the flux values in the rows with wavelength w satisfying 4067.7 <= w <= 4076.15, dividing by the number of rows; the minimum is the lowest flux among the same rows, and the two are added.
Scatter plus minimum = 21.1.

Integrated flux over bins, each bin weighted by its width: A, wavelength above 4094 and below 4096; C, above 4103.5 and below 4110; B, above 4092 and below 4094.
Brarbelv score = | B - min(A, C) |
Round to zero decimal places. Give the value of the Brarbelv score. 3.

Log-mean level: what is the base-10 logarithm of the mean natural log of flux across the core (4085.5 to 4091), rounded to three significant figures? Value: 0.490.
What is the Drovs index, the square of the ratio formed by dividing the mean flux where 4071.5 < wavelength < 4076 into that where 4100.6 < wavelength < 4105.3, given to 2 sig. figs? 0.50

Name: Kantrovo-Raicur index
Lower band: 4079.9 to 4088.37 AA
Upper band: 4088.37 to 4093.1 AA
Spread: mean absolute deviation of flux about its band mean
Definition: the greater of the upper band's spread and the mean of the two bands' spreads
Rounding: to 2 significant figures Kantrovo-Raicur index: 1.7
